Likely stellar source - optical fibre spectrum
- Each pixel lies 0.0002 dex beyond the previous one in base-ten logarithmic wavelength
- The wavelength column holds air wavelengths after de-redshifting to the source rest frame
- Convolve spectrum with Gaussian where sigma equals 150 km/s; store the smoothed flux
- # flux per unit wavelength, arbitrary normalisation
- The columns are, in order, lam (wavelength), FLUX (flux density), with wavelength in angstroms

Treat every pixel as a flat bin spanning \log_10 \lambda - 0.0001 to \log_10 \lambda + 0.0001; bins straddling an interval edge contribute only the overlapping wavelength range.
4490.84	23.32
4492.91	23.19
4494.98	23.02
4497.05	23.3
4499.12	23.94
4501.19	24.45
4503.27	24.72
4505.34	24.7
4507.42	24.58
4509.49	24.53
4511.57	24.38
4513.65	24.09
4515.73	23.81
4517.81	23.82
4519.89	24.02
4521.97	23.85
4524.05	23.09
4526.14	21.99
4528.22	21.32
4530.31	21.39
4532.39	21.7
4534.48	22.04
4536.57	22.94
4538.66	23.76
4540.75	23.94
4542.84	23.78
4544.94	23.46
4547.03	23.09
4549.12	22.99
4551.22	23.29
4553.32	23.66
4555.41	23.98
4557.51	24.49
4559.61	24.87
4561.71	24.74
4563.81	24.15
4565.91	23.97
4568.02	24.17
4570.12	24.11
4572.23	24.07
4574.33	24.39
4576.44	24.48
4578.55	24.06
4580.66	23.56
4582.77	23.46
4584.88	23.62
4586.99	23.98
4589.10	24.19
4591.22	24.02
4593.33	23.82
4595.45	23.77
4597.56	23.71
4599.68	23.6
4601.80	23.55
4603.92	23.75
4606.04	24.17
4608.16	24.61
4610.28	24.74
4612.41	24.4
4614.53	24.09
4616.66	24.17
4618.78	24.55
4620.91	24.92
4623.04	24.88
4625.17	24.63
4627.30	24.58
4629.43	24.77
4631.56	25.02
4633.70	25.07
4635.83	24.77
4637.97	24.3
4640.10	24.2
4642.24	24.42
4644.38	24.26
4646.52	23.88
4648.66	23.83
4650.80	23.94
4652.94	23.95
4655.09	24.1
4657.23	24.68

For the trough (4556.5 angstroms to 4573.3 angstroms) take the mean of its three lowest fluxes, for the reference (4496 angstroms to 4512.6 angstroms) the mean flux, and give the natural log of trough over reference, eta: -0.011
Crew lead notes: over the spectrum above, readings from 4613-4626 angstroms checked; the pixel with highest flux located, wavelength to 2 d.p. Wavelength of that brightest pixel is 4620.91 angstroms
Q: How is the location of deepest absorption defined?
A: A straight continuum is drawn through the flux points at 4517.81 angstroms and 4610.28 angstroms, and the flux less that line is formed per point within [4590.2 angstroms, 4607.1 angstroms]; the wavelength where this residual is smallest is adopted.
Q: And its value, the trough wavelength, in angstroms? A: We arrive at 4601.80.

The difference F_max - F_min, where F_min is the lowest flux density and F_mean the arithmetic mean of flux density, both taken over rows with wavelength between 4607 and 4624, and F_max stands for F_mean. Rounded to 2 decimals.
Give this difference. 0.45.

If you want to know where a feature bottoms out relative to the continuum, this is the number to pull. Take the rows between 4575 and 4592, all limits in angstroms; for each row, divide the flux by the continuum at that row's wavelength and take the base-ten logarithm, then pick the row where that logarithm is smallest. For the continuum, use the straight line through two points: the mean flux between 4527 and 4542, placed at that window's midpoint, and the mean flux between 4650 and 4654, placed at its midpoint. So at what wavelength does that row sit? 4582.77 angstroms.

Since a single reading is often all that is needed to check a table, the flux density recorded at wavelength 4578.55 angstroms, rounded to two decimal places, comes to 24.06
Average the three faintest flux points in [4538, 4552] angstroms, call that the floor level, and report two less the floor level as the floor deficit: -21.1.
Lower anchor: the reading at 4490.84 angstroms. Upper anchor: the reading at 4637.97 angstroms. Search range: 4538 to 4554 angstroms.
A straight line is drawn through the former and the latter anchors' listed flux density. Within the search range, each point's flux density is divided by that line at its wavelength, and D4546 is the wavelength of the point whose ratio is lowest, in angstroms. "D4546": 4549.12 angstroms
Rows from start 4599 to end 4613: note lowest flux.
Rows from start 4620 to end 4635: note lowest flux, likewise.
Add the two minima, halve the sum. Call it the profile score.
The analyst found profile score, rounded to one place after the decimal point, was 24.1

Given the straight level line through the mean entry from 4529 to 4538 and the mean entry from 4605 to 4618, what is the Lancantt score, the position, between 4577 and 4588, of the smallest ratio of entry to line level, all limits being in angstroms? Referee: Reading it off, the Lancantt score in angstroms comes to 4582.77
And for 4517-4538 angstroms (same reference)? 4528.22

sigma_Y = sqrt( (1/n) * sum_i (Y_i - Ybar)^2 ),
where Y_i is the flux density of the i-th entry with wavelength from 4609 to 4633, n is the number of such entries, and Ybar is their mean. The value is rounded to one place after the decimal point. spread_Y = 0.3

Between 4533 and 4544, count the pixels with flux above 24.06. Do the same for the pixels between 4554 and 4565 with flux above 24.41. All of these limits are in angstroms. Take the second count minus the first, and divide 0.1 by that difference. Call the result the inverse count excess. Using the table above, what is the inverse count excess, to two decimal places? 0.03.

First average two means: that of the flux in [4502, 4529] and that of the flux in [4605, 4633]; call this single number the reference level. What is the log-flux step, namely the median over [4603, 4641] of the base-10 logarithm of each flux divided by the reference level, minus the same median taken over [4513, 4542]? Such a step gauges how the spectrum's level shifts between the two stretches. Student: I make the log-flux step 0.021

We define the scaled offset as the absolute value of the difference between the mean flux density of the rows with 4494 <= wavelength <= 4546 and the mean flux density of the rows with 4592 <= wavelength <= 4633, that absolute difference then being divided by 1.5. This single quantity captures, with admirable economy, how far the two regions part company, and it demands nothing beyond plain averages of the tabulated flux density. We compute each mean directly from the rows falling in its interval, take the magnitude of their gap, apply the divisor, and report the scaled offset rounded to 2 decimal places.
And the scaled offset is 0.56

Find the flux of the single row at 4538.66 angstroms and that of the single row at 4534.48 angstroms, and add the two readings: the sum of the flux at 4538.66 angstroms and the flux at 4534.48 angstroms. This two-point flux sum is 46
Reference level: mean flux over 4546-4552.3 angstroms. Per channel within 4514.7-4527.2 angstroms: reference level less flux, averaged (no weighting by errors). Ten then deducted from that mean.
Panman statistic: -10.3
